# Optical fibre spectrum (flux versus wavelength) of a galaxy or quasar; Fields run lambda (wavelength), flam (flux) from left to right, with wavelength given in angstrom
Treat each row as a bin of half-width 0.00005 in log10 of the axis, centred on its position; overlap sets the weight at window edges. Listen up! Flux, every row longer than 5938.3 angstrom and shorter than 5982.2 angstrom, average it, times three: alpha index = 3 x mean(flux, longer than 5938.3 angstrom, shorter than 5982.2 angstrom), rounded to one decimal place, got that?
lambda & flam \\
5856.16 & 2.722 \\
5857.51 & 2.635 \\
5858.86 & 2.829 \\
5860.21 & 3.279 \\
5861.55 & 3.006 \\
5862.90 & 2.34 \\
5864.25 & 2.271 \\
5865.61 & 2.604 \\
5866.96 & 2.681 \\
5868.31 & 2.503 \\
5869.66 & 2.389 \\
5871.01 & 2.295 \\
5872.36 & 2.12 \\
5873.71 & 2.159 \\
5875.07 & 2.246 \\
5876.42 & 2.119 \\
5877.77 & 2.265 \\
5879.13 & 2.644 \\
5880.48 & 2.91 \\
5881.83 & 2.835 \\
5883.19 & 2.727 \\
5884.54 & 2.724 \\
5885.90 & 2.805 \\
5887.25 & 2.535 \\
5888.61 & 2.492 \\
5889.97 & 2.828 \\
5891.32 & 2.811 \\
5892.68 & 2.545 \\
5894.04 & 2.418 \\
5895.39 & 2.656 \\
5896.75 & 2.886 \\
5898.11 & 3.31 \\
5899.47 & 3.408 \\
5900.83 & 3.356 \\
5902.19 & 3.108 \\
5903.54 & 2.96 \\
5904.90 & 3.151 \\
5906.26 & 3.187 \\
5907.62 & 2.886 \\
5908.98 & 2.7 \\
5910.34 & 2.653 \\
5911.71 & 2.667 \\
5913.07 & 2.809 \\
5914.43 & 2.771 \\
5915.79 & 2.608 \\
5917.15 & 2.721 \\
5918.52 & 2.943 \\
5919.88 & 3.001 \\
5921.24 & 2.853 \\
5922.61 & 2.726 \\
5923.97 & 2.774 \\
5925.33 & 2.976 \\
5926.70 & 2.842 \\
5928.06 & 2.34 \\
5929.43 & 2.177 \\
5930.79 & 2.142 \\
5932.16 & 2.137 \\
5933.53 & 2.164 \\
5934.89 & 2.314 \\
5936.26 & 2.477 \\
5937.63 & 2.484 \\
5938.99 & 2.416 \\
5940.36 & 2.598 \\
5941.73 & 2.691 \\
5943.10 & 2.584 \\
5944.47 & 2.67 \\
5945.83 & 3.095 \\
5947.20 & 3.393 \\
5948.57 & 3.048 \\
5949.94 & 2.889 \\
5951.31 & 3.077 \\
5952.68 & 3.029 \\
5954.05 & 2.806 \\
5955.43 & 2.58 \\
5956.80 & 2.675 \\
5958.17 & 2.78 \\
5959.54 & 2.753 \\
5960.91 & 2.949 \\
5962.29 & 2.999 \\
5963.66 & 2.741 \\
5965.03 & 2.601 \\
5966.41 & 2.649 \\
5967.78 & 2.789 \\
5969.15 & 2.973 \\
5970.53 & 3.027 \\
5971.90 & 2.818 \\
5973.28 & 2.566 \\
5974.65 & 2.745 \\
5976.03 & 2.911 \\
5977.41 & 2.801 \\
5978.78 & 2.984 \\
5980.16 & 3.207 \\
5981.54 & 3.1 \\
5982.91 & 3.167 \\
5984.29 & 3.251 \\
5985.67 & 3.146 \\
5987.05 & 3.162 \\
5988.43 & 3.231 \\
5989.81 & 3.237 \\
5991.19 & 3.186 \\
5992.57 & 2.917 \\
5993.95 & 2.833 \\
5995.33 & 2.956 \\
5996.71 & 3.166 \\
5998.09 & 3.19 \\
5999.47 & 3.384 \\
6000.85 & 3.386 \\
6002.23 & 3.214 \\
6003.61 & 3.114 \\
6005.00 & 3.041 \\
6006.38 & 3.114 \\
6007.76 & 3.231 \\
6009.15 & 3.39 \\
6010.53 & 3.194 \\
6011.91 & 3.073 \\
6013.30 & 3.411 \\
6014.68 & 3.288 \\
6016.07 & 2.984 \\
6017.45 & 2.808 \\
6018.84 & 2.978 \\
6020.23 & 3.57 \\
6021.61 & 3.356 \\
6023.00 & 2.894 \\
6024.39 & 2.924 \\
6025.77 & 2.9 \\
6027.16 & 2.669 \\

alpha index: 8.5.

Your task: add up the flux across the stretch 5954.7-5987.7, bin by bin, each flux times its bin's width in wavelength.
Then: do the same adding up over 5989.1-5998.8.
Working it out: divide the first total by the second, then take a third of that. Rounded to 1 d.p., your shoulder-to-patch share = 1.1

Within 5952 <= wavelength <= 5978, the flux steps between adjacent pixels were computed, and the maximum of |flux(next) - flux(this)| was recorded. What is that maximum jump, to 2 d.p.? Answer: 0.26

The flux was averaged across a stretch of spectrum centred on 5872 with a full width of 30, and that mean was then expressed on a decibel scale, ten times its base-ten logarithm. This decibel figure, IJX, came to 4.09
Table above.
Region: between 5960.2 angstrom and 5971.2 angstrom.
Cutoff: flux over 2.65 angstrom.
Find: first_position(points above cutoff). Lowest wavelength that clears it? 5960.91 angstrom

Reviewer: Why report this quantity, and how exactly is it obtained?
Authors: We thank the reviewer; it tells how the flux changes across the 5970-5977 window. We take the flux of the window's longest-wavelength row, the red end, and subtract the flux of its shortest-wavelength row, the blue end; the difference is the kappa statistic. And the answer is -0.1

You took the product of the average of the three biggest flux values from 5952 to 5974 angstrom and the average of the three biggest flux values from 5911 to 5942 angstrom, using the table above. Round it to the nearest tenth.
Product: 9.0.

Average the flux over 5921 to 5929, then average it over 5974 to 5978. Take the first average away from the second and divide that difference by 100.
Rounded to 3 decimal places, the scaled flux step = 0.001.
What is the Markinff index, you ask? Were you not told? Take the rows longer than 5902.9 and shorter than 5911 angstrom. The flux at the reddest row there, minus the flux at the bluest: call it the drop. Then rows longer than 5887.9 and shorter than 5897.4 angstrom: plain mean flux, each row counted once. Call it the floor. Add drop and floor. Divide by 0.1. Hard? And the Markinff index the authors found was 24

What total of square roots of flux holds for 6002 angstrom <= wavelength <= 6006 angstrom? 5.30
